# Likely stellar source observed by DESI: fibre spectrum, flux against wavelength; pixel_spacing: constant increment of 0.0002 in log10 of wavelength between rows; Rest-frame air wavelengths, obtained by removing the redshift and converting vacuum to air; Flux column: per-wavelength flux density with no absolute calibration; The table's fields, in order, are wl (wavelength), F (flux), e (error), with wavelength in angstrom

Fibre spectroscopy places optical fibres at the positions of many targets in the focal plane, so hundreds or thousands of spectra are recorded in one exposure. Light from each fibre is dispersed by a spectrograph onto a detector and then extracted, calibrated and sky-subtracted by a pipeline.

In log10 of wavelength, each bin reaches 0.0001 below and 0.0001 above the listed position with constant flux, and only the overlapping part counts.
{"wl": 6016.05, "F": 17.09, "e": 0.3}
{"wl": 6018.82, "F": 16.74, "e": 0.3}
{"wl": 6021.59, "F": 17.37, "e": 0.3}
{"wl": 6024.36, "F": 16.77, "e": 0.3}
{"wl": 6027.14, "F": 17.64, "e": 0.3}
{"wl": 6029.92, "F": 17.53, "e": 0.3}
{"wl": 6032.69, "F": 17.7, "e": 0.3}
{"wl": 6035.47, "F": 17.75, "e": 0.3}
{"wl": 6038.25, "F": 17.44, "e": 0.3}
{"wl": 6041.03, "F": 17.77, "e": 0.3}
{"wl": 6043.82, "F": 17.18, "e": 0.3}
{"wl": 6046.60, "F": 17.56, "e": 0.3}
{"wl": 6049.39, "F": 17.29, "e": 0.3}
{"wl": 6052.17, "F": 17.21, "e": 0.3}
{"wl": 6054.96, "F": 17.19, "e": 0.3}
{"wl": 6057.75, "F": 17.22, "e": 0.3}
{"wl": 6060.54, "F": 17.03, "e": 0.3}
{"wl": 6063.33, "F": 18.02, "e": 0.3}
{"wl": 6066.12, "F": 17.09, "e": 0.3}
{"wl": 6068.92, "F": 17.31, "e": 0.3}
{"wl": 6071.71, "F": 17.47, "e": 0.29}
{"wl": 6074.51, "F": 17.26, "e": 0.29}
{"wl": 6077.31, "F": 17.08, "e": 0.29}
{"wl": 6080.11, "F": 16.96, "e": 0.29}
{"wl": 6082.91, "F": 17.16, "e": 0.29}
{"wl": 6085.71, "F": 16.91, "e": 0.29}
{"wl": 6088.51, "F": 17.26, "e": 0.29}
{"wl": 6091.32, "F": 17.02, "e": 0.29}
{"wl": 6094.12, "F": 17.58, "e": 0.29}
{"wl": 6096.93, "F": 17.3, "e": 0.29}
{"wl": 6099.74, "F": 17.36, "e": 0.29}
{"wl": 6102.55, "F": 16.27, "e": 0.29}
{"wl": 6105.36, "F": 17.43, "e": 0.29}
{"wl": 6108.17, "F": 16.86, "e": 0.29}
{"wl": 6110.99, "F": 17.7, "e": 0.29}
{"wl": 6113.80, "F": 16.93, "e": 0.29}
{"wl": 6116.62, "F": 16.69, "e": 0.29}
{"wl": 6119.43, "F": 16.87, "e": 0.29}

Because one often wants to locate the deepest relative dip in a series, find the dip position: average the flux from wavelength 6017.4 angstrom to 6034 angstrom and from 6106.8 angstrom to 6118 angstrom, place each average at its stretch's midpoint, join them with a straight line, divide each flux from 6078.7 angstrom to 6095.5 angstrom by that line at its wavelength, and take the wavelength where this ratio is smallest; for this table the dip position 6085.71 angstrom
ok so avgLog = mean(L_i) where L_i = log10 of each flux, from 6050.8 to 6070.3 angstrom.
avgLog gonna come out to 1.24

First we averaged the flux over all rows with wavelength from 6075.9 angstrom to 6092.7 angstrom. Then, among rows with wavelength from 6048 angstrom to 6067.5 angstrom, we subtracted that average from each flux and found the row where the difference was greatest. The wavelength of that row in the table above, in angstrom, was 6063.33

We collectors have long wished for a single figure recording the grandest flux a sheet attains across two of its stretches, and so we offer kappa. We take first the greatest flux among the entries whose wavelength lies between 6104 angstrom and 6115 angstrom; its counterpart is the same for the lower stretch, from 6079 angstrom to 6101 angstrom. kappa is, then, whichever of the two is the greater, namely 17.7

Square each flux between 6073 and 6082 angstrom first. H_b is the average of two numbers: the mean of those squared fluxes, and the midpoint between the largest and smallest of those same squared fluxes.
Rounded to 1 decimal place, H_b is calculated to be 292.6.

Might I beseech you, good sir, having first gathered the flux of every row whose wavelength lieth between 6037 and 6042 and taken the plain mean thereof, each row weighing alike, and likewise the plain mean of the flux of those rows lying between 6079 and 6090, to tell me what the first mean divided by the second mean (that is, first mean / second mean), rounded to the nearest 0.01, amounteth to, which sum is 1.03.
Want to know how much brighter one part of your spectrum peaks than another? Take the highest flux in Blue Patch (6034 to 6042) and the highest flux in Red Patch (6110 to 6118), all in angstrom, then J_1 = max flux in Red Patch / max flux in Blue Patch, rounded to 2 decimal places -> 1.00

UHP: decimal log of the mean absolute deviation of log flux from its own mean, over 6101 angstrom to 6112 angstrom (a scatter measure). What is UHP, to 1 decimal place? -1.9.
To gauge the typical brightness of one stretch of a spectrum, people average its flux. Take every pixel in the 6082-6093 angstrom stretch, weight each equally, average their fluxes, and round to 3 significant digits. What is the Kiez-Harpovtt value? 17.1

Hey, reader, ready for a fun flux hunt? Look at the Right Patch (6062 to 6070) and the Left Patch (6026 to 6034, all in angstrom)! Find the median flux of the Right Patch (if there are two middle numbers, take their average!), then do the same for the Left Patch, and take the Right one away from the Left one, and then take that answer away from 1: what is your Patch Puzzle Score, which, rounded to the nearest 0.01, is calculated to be 0.67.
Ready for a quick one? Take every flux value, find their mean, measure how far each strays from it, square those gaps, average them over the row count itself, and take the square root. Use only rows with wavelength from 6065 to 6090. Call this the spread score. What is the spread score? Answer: 0.17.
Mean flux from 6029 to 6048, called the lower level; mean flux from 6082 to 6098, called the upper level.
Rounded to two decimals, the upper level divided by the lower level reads 0.98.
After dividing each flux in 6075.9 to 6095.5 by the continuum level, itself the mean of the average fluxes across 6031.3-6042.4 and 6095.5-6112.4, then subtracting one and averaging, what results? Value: -0.016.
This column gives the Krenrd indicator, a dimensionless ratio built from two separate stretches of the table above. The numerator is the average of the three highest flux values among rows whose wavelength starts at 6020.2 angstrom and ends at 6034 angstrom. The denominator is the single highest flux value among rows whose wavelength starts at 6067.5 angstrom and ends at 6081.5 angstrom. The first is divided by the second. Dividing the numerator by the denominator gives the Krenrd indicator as 1.009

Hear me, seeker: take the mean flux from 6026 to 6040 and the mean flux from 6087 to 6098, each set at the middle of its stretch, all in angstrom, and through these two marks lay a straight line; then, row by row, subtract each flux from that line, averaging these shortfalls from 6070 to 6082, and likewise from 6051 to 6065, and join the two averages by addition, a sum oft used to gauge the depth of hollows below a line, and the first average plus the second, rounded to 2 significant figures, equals 0.33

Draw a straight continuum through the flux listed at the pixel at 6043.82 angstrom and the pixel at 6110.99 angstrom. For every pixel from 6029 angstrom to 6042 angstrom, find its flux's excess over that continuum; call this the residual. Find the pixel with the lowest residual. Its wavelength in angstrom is 6038.25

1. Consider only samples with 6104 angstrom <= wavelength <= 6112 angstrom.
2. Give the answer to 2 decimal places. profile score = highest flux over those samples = 17.70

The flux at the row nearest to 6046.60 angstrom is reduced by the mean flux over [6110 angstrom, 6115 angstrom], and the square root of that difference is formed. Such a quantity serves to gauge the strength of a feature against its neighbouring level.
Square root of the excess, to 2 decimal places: 0.49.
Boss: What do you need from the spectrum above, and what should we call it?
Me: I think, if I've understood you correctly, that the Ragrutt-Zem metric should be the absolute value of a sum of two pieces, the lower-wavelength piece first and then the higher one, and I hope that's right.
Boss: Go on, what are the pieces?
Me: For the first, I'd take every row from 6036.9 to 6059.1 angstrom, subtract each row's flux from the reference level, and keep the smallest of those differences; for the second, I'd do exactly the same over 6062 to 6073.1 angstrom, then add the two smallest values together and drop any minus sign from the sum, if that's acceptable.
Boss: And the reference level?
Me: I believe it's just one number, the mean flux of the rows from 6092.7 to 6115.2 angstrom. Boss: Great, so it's 1.43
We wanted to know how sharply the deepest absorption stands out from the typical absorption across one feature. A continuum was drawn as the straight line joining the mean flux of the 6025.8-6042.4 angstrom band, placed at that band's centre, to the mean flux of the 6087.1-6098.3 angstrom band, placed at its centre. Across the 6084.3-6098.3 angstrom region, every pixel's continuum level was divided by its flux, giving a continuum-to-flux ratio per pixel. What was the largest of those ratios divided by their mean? 1.020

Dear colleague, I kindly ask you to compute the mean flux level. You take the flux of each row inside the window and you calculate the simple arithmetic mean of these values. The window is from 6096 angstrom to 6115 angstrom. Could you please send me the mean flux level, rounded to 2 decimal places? 17.12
